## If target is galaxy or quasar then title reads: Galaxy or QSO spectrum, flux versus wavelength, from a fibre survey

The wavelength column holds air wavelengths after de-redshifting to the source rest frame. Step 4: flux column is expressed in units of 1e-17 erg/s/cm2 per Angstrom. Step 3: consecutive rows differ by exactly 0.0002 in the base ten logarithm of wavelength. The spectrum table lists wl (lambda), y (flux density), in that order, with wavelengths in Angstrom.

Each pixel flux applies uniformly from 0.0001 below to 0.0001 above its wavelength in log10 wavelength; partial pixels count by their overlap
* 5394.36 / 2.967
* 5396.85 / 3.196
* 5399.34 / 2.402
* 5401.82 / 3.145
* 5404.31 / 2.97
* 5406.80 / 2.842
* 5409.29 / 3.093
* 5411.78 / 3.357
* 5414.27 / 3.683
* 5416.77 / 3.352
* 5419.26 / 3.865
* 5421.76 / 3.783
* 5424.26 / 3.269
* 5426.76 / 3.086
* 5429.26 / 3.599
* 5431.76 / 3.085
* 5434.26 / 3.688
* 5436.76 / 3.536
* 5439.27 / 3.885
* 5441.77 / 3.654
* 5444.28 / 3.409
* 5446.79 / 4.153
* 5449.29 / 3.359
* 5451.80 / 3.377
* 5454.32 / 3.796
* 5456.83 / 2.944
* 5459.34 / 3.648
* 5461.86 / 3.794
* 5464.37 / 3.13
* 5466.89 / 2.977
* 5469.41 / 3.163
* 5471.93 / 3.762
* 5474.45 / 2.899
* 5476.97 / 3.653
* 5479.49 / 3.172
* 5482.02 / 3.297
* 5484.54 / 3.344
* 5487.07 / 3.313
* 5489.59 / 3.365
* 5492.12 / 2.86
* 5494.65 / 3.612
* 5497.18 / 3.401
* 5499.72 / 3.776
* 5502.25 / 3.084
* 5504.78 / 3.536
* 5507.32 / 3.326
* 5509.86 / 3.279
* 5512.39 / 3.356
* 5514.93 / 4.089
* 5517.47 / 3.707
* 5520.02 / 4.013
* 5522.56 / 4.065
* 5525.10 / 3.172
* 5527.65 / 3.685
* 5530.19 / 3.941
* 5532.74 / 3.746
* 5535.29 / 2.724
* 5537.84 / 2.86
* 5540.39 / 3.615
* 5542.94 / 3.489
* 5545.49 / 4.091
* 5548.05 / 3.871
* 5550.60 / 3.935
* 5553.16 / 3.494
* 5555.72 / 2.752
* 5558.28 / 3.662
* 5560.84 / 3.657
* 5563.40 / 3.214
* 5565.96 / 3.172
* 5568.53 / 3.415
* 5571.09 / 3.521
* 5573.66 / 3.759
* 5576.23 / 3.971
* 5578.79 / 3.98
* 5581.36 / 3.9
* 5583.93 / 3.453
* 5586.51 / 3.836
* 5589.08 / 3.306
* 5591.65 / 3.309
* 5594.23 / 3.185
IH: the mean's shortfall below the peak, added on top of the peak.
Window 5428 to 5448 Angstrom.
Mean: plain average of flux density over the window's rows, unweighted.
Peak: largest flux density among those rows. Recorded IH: 4.68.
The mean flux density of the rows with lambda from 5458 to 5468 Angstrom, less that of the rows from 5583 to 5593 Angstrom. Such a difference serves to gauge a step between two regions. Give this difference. -0.1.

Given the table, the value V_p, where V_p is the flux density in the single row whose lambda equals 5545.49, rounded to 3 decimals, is 4.091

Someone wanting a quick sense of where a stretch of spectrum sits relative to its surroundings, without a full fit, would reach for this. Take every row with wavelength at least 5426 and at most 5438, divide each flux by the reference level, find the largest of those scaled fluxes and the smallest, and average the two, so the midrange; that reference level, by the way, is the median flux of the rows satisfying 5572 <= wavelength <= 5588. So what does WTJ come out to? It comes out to 0.88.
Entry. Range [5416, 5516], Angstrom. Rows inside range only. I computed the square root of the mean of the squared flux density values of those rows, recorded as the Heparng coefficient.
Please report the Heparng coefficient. 3.46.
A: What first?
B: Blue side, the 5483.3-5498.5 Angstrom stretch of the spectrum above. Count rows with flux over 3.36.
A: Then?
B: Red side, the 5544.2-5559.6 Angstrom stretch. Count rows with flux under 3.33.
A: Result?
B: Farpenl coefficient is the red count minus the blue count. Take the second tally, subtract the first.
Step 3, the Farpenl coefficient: -2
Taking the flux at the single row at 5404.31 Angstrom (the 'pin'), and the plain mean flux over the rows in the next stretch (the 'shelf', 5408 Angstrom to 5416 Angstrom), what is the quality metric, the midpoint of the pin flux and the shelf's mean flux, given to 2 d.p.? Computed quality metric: 3.17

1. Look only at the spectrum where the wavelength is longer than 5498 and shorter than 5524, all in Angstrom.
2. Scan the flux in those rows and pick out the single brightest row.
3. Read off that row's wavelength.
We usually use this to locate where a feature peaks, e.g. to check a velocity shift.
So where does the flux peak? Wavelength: 5514.93 Angstrom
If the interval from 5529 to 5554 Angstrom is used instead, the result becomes 5545.49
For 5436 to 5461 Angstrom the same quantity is 5446.79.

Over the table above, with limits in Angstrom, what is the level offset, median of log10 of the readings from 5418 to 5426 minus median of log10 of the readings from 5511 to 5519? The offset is 0.0088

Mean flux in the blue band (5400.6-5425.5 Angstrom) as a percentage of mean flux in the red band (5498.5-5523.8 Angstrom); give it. 92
